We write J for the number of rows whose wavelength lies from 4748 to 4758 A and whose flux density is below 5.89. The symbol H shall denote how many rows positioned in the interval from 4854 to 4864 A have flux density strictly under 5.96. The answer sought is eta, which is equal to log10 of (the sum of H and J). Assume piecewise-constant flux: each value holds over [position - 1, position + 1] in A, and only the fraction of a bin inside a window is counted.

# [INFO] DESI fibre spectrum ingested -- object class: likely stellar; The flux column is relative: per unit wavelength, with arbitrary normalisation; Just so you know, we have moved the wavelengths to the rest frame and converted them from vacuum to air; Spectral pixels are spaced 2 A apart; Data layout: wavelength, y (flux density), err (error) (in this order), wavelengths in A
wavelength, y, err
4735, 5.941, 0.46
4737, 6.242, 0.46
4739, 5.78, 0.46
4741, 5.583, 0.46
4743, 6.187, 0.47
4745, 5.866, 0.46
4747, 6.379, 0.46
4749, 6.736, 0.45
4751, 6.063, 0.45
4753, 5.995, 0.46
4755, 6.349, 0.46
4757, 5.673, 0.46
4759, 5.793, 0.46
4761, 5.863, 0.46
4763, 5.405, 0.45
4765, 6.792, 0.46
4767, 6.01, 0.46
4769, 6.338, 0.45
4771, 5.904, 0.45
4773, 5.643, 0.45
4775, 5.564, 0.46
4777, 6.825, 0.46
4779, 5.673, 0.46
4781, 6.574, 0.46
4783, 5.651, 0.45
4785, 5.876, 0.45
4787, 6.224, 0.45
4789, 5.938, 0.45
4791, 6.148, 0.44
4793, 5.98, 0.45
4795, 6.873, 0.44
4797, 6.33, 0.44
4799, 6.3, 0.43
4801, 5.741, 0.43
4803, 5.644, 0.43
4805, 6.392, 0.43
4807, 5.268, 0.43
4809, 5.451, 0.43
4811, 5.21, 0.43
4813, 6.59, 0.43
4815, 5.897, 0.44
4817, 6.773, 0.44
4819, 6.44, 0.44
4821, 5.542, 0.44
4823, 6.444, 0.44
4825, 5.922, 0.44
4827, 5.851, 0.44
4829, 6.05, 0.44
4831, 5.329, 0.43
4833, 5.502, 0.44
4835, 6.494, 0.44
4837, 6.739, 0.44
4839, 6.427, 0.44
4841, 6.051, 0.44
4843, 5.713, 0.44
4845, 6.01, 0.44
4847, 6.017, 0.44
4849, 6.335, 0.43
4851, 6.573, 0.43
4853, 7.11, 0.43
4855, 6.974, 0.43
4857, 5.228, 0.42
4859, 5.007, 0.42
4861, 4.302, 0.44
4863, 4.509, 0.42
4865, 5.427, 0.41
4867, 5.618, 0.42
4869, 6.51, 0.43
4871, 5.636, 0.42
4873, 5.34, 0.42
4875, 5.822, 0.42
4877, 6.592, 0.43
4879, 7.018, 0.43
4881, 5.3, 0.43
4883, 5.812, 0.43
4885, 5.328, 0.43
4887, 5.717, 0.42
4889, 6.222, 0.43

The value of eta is 0.70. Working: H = 4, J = 1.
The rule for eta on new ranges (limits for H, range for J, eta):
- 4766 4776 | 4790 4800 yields 0.48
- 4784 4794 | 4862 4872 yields 0.78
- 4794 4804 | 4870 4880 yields 0.70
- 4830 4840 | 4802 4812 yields 0.78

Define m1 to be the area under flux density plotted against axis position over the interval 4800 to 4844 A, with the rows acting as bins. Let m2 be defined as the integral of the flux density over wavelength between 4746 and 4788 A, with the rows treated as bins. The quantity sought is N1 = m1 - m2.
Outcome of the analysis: 8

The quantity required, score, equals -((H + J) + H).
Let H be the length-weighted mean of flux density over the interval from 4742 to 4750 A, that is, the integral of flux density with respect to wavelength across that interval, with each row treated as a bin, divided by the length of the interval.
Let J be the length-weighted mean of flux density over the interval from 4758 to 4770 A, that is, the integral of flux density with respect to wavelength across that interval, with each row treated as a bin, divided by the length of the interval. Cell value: -18.6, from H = 6.29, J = 6.03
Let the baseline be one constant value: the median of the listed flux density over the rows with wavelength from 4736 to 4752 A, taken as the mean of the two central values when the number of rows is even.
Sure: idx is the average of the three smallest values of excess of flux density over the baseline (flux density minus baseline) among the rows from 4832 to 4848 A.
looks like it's -0.38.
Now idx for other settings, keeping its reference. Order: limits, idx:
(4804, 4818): -0.82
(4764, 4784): -0.51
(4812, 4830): -0.36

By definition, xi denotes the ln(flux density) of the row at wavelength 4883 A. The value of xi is 1.76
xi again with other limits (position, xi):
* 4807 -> 1.66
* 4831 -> 1.67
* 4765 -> 1.92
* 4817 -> 1.91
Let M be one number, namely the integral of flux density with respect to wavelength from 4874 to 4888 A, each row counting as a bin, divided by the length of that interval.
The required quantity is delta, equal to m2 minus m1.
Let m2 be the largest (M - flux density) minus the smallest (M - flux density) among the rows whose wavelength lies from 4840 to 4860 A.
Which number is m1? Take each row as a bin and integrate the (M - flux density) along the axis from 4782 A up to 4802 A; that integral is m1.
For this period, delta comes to 5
